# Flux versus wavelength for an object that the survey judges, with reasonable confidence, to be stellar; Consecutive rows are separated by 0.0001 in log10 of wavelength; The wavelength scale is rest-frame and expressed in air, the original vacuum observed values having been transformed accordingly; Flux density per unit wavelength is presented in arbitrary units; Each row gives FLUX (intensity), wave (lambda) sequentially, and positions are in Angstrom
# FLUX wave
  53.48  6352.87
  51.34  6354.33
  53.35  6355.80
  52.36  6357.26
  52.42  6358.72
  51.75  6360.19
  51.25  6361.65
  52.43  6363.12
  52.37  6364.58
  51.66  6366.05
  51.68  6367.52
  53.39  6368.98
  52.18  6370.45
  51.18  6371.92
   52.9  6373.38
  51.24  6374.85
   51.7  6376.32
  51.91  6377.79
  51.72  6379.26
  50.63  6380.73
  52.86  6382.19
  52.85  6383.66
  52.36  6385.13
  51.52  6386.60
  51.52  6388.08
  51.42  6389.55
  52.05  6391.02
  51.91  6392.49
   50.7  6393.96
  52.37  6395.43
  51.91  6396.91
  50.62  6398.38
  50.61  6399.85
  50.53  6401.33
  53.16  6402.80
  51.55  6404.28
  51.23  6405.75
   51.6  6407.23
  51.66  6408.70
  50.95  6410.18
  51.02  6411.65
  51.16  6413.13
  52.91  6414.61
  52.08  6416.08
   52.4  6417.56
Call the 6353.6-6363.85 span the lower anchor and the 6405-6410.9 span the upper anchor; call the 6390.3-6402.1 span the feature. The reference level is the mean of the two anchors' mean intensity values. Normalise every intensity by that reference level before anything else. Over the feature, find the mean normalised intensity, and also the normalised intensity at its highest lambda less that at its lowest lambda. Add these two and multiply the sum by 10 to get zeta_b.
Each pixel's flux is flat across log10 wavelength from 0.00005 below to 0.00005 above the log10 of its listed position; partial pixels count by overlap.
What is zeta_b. 9.6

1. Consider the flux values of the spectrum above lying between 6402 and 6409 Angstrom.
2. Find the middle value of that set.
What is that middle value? 51.6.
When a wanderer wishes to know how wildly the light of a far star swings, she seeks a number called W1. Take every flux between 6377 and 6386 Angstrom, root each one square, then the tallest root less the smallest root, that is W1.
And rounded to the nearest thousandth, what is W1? 0.155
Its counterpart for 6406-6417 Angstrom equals 0.136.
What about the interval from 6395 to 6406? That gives 0.183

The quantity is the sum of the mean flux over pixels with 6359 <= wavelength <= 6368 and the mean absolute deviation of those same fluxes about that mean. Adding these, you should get 52.2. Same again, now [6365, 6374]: 52.8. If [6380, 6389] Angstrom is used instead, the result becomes 52.7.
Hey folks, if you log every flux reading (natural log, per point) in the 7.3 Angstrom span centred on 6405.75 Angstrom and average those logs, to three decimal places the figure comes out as 3.948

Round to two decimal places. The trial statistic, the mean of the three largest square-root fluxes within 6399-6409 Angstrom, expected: 7.22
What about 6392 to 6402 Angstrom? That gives 7.22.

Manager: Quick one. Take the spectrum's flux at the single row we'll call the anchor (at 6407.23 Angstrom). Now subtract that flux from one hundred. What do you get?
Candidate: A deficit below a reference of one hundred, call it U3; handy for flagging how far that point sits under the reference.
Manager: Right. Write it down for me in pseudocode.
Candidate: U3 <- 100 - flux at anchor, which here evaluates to 48.4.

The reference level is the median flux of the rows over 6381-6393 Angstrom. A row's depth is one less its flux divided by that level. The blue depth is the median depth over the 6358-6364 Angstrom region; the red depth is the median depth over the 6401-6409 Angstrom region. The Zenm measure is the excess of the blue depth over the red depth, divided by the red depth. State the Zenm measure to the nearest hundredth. -1.26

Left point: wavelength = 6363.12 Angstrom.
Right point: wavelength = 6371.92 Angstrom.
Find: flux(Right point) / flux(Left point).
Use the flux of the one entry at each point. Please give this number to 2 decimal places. 0.98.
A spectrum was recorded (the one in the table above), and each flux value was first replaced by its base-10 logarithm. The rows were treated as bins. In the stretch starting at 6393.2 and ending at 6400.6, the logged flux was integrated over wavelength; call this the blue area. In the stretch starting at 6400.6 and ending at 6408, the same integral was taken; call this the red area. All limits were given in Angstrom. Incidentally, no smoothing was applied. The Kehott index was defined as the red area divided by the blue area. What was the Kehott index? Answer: 1.003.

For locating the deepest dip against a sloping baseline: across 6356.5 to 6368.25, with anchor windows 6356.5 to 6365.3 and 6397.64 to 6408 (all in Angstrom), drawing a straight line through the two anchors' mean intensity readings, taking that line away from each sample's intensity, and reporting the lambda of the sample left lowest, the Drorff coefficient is 6361.65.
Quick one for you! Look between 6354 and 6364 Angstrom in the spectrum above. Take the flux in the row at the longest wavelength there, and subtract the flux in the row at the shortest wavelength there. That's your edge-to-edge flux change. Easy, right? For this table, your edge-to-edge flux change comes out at 1.1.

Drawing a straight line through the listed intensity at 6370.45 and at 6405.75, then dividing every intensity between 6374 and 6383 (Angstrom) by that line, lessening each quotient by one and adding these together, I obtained -0.033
